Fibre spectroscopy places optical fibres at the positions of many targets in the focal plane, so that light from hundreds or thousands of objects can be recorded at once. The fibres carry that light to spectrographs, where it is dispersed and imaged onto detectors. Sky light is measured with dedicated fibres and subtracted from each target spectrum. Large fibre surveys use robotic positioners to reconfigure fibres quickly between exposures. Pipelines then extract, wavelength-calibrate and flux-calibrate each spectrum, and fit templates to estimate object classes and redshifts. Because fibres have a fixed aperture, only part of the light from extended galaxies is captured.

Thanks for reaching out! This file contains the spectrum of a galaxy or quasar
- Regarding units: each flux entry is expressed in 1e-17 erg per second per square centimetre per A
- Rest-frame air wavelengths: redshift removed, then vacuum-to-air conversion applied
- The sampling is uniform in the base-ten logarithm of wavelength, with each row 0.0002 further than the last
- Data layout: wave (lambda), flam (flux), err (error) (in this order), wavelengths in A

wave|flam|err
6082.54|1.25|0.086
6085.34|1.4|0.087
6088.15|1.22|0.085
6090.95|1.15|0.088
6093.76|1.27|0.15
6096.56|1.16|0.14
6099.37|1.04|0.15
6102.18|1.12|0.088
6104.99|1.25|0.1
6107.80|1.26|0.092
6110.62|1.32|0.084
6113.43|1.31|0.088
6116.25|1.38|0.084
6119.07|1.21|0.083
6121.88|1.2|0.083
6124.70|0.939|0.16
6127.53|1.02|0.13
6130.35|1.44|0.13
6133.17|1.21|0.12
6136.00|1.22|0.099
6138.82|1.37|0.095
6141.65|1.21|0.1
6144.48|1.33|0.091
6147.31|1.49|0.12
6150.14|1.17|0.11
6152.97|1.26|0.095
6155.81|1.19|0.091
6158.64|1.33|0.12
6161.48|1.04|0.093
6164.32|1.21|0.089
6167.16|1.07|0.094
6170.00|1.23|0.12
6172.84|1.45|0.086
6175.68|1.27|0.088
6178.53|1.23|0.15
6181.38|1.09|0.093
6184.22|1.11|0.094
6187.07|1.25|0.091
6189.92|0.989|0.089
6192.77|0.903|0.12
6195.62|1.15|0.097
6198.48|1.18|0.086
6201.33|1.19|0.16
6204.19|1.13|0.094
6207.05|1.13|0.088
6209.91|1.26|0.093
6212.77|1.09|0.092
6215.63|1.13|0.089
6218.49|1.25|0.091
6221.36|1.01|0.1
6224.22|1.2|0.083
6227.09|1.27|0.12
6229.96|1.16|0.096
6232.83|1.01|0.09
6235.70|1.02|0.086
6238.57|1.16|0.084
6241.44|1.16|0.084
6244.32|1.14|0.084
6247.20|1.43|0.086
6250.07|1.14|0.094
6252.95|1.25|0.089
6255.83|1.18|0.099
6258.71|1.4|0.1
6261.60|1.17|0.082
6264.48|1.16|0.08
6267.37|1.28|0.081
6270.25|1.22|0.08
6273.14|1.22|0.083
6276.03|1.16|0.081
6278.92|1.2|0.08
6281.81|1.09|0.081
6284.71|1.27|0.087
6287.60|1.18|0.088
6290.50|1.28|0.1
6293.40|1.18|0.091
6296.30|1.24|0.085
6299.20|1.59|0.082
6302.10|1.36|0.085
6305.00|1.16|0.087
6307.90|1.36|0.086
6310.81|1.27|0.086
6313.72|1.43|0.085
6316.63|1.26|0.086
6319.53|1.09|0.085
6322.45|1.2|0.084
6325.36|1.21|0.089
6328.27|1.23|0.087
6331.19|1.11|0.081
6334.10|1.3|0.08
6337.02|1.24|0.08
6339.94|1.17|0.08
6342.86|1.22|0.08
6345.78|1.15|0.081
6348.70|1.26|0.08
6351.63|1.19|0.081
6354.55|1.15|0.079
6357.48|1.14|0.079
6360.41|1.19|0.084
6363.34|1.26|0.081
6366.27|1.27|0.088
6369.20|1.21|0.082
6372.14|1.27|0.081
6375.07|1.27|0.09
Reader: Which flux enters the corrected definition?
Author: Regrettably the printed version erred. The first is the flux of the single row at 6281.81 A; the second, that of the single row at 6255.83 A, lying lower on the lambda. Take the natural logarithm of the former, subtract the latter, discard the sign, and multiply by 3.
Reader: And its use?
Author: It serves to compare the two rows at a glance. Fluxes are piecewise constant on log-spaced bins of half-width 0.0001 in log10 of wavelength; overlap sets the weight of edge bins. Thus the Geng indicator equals 3.28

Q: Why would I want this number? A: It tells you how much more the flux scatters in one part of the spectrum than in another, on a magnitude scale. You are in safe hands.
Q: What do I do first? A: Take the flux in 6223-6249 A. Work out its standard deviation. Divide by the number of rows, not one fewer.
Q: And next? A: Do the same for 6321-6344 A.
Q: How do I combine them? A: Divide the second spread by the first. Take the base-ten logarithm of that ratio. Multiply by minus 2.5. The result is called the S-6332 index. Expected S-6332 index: 0.9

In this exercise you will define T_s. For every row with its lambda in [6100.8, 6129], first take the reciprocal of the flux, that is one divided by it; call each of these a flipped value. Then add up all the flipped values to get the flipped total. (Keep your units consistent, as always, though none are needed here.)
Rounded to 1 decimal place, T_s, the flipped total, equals 8.4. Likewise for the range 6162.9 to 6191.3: 8.5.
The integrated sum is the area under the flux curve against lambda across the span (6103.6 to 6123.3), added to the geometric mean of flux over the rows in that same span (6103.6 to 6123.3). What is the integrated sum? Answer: 26.4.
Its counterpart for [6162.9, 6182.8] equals 25.5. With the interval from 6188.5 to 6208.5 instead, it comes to 23.0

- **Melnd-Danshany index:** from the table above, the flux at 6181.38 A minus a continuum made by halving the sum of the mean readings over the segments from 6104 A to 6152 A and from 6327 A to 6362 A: -0.14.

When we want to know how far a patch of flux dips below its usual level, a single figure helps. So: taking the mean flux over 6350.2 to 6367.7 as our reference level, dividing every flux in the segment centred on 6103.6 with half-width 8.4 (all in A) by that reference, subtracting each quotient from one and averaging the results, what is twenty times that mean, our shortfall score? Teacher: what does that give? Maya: 0.14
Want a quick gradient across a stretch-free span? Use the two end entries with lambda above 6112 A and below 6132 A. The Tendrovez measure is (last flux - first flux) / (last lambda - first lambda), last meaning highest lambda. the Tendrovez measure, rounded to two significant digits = 0.0077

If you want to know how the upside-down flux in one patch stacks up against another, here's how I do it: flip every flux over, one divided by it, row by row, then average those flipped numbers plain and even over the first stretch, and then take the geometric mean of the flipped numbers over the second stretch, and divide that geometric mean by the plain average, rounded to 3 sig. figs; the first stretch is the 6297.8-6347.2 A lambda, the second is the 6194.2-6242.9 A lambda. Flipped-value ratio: 1.09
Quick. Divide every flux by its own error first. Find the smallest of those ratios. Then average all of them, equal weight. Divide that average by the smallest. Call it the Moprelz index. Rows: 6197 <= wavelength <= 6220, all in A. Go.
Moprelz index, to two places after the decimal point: 1.64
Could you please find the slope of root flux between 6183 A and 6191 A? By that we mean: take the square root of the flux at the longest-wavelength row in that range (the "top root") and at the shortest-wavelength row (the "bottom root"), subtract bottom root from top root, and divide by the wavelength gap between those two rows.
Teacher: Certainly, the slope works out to -0.010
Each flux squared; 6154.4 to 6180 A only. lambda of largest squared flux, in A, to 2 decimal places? 6172.84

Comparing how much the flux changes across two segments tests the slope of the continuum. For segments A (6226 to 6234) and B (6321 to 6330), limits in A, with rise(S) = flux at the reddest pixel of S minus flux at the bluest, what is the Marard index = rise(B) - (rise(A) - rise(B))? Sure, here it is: 0.32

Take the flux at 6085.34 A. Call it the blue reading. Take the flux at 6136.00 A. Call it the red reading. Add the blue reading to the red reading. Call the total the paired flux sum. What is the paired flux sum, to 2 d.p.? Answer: 2.62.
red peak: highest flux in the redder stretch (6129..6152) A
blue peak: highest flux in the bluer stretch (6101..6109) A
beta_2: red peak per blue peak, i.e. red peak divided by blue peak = 1.18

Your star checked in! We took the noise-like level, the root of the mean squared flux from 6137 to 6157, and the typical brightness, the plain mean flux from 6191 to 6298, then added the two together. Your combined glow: 2.47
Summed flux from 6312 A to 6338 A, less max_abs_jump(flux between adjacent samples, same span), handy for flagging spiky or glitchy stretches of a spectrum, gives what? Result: 11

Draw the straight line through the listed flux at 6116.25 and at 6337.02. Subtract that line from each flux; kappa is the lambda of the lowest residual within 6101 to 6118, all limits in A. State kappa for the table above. 6102.18 A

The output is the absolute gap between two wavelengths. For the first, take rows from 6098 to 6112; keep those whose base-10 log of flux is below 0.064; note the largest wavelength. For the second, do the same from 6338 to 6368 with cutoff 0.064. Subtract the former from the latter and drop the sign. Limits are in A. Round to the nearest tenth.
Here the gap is 255.3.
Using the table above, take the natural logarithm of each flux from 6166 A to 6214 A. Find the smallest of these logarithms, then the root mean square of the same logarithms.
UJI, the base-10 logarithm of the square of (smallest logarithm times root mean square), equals -3.49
